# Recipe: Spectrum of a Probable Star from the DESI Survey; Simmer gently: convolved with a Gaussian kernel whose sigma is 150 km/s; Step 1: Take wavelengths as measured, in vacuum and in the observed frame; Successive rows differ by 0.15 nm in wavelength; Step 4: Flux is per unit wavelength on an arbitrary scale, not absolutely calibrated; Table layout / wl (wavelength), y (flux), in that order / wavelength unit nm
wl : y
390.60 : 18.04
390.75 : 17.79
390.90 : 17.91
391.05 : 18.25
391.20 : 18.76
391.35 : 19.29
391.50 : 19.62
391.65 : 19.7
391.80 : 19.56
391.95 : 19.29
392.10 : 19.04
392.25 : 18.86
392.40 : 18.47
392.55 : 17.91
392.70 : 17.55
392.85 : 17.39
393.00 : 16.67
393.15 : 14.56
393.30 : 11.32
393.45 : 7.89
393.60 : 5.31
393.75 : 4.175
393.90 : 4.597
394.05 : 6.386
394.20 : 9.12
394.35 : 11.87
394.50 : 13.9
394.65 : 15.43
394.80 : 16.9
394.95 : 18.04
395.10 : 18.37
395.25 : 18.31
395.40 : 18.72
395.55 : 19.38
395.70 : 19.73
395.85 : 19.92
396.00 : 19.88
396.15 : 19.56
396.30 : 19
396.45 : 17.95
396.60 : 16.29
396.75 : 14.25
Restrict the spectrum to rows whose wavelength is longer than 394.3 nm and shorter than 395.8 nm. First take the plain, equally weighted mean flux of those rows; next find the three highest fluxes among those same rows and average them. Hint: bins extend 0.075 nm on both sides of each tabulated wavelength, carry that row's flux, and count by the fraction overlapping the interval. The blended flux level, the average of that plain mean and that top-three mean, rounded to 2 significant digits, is 18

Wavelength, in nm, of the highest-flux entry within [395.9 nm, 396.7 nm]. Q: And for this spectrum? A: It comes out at 396.00 nm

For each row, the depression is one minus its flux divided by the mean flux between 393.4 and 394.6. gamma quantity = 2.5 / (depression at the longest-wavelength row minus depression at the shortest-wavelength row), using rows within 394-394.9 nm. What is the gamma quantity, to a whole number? -2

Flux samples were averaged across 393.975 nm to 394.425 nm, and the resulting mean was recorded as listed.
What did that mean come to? 9.1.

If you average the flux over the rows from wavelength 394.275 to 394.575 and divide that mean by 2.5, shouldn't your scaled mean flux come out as 5.2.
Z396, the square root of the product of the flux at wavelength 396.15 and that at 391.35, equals 19.4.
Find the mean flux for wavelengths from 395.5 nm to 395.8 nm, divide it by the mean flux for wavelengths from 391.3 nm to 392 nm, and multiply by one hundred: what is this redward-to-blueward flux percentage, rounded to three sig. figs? 100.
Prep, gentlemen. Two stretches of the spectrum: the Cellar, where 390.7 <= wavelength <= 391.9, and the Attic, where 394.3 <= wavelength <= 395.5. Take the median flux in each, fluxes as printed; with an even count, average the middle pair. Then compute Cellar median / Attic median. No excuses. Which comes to 1.09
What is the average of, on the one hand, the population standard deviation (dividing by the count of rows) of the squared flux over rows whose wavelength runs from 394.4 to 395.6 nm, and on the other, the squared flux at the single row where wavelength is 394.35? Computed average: 99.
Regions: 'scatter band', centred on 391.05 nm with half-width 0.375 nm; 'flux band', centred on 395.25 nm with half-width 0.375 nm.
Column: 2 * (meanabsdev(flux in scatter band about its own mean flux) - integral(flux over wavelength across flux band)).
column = -27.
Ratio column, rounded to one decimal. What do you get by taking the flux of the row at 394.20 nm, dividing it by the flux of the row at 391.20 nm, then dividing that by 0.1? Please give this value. 4.9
